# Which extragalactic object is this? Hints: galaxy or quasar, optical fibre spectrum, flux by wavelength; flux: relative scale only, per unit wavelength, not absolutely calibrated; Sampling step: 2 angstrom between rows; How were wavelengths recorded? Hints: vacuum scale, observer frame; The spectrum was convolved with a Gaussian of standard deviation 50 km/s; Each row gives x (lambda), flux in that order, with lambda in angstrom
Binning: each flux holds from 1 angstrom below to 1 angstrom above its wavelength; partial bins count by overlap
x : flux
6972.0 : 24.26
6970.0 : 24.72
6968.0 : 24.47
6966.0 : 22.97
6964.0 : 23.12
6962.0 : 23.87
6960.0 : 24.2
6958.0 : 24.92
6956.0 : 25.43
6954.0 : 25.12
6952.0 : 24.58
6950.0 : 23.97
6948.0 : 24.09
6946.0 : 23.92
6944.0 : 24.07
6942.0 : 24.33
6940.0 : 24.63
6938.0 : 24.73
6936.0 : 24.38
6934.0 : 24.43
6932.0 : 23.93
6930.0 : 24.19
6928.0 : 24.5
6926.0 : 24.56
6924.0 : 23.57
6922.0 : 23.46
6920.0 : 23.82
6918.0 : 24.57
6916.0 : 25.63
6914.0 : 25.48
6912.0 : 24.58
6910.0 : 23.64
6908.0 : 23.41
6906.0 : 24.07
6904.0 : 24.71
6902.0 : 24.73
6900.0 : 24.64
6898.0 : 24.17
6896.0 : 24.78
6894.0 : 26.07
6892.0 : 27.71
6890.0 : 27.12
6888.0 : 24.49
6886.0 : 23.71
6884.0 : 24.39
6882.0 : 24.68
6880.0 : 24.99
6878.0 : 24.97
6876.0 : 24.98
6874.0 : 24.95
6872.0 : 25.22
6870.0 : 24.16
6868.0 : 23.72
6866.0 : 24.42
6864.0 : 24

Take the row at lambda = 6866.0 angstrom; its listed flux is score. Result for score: 24.42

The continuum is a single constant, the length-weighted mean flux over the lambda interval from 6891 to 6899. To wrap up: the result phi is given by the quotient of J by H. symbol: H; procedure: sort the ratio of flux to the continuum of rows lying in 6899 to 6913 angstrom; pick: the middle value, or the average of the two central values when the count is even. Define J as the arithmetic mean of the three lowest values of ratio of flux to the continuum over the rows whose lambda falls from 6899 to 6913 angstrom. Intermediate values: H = 0.957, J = 0.923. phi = 0.964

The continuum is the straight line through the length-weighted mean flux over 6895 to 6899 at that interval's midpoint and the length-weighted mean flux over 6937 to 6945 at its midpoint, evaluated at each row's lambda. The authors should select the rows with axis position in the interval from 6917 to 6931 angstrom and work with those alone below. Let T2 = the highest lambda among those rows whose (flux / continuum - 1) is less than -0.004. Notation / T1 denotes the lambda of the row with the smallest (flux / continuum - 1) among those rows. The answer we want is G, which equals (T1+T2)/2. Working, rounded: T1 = 6922.0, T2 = 6930.0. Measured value 6926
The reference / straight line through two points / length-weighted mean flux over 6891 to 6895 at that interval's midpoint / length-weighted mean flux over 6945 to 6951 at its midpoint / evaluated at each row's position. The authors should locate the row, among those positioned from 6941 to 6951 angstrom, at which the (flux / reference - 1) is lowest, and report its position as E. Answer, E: 6946.0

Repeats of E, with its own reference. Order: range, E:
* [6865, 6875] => 6868.0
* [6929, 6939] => 6932.0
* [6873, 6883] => 6874.0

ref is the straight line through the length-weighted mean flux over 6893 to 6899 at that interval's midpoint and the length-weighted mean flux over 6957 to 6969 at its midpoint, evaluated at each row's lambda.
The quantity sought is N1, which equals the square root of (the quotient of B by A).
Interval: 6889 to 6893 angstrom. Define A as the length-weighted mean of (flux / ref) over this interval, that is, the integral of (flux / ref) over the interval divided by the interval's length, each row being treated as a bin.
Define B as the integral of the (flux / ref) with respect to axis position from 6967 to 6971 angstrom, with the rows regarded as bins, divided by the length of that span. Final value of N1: 0.97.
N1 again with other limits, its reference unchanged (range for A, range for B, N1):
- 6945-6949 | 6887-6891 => 1.02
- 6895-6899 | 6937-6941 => 1.02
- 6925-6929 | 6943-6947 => 0.99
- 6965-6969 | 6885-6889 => 0.98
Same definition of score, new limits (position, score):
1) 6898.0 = 24.17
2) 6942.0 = 24.33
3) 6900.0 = 24.64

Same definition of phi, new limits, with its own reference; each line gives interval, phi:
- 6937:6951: 0.996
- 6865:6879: 0.966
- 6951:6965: 0.965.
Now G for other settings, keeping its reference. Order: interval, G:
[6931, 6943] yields 6937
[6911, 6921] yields 6920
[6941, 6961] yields 6953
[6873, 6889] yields 6886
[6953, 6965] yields 6964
